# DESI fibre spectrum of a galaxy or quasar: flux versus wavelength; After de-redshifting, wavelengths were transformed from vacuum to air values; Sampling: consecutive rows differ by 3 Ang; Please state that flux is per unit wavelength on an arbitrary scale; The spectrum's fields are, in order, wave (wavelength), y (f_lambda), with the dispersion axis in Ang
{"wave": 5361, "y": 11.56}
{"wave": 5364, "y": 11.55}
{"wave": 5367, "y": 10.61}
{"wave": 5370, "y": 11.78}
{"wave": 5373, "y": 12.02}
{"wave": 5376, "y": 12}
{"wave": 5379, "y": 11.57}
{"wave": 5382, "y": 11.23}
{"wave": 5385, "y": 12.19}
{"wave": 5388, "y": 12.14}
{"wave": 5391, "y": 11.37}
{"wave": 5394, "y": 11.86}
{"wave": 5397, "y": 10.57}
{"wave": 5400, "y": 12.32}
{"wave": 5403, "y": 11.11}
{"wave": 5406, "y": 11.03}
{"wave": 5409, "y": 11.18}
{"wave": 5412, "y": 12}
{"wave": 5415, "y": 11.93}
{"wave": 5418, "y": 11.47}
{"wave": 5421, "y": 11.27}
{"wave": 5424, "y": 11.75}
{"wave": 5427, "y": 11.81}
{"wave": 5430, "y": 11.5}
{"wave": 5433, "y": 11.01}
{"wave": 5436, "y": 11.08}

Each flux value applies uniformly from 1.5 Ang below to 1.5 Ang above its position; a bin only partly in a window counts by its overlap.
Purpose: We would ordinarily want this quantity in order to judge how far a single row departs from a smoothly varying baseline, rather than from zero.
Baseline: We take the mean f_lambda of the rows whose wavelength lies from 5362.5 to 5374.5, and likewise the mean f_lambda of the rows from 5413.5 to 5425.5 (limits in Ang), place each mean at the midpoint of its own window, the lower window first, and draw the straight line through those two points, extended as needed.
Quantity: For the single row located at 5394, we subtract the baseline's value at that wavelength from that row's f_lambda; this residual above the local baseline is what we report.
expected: 0.3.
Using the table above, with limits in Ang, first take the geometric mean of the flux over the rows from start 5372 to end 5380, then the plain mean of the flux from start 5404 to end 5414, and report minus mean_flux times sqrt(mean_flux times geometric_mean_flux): -133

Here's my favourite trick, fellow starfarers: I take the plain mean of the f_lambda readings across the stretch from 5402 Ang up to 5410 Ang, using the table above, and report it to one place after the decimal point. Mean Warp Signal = 11.1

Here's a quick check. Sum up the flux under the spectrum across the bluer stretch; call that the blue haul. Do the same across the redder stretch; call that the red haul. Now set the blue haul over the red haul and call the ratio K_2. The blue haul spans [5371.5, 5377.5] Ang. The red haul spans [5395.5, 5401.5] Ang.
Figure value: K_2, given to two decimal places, 1.05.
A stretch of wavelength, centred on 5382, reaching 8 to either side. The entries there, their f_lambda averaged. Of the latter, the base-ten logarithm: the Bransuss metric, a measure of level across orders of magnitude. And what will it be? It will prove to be 1.07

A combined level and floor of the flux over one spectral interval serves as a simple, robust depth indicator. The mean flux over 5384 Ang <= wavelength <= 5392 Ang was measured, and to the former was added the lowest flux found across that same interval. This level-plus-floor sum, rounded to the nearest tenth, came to 23.3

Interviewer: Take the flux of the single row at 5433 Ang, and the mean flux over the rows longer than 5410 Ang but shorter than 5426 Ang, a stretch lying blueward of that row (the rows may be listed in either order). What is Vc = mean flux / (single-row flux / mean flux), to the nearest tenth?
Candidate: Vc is 12.4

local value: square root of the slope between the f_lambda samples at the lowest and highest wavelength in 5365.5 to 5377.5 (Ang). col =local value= 0.39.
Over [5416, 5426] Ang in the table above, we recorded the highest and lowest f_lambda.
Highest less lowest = 0.5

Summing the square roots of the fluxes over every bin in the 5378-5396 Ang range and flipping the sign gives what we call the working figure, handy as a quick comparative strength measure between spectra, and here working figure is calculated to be -20.5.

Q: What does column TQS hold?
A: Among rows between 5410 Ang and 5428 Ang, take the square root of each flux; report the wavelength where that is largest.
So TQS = 5412 Ang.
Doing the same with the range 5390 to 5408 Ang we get 5400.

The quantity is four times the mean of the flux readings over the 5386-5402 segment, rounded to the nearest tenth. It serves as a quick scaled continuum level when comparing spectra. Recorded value 46.6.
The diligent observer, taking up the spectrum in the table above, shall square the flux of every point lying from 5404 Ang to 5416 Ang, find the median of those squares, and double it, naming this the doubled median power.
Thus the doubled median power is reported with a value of 267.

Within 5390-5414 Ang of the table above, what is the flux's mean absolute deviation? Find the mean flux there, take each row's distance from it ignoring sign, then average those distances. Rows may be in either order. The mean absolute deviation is 0.47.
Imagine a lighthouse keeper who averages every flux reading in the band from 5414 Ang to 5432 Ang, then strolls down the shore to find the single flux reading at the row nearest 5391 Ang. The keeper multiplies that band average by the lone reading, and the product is 132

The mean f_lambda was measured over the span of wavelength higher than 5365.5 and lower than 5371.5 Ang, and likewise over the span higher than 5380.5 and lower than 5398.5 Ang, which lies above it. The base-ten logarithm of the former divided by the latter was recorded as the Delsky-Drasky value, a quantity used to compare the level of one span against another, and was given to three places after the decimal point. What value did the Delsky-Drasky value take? -0.014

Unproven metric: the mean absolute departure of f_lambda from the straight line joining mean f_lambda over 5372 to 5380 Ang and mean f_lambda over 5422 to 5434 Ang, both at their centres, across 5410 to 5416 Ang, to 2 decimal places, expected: 0.35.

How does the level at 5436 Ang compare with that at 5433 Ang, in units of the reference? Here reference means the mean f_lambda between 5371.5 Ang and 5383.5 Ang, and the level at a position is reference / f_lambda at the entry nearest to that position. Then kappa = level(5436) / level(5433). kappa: 0.99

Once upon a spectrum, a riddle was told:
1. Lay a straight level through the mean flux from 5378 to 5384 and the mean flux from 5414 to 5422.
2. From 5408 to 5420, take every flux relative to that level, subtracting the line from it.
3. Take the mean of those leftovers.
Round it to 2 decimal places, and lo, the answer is 0.11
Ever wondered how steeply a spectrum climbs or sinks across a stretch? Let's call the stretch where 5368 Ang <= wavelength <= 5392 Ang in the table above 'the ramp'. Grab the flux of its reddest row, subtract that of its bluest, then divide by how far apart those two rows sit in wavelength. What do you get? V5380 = -0.020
